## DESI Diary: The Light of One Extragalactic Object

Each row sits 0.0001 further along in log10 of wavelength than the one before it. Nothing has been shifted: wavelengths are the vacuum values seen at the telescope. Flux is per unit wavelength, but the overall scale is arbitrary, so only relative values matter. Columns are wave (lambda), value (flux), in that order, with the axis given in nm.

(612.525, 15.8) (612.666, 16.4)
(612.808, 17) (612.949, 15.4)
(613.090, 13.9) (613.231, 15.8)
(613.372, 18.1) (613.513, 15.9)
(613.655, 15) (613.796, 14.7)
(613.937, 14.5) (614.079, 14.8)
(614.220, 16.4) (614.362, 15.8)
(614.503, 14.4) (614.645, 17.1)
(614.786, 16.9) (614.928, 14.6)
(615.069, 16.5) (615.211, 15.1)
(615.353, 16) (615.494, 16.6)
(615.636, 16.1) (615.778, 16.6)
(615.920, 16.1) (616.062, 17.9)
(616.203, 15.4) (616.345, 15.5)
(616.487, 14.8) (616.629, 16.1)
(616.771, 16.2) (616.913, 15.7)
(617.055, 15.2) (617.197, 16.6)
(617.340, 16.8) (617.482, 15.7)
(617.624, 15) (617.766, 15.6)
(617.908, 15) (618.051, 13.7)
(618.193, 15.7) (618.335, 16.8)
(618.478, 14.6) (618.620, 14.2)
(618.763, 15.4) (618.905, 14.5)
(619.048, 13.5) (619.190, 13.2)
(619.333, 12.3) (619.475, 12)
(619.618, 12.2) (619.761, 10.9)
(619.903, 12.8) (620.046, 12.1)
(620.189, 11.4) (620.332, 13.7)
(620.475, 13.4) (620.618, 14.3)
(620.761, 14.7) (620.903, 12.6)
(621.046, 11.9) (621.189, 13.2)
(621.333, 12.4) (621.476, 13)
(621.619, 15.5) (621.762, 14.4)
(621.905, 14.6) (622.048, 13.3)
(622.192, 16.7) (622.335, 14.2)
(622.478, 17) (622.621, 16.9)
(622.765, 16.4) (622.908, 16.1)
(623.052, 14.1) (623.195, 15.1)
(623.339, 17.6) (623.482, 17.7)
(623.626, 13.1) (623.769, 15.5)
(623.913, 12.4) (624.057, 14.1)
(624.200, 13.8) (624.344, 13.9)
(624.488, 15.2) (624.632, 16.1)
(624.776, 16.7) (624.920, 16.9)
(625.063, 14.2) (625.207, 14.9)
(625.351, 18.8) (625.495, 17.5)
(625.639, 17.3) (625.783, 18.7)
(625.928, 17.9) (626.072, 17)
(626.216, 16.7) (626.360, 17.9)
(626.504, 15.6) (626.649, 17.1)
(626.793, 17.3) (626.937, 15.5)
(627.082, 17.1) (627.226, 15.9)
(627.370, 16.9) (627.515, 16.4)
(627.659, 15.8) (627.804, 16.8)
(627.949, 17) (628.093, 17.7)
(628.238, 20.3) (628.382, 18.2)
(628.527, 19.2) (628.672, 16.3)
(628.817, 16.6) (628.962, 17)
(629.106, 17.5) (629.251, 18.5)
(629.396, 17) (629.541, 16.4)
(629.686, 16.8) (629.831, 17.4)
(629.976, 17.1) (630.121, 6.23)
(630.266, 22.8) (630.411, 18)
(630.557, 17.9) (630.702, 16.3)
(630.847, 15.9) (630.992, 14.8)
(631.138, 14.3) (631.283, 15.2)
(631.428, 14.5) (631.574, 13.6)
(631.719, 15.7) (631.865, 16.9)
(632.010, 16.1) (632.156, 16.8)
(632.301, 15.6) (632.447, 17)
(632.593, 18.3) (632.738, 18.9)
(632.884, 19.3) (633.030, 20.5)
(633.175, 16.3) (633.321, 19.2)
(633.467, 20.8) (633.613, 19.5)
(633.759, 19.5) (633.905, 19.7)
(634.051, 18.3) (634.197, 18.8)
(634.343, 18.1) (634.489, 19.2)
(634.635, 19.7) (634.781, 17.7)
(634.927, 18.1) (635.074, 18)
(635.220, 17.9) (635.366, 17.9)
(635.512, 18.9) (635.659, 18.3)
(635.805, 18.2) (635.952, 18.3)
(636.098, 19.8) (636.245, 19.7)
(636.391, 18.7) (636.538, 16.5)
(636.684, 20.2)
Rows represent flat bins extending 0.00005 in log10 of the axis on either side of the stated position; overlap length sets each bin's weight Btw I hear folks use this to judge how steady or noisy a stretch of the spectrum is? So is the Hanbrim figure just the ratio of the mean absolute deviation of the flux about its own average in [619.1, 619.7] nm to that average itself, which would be 0.03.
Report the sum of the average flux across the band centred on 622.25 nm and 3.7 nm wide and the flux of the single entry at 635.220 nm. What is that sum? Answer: 32.5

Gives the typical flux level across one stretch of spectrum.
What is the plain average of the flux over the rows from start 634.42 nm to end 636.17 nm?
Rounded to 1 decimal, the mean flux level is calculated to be 18.5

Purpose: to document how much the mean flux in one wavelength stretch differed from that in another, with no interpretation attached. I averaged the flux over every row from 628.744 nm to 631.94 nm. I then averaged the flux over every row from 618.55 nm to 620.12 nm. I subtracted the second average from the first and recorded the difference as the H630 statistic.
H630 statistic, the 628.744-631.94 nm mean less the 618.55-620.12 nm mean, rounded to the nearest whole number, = 3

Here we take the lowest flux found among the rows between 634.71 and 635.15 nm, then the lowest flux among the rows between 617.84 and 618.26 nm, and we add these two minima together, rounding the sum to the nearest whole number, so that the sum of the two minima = 31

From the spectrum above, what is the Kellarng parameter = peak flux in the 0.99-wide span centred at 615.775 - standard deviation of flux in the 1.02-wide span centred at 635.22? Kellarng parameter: 17.5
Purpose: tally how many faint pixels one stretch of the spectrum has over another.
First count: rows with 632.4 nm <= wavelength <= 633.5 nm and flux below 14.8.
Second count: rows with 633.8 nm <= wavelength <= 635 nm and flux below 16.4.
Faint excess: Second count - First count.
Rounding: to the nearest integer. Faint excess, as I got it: 0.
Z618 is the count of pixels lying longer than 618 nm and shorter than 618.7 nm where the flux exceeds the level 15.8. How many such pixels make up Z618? 1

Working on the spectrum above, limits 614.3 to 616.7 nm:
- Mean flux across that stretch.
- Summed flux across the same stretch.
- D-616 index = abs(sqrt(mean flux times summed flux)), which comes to 66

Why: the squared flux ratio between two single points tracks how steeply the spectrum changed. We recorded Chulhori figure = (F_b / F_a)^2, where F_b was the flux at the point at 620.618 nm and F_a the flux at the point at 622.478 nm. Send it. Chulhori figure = 0.71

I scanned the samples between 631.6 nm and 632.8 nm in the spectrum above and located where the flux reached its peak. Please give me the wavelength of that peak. 632.738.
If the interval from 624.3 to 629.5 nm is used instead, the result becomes 628.238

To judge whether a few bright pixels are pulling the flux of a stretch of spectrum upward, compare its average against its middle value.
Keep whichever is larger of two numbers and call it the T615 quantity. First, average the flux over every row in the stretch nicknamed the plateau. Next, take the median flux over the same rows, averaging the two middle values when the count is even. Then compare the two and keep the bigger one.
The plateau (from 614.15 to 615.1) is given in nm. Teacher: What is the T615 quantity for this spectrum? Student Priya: 16.4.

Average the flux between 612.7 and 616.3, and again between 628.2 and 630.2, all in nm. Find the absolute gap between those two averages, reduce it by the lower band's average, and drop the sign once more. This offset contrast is 15.0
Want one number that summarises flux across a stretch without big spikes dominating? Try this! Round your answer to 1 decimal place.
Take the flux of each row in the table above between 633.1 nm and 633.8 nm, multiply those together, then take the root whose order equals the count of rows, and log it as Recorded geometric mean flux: 19.0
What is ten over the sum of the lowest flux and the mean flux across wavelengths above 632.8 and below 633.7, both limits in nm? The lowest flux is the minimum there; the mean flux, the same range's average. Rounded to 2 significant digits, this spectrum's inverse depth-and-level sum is 0.28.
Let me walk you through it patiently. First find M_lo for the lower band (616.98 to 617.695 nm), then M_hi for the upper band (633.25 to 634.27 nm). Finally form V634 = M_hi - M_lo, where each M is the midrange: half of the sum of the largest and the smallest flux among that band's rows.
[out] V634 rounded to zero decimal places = 4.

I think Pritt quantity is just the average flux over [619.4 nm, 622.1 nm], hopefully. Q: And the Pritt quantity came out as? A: 13.1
